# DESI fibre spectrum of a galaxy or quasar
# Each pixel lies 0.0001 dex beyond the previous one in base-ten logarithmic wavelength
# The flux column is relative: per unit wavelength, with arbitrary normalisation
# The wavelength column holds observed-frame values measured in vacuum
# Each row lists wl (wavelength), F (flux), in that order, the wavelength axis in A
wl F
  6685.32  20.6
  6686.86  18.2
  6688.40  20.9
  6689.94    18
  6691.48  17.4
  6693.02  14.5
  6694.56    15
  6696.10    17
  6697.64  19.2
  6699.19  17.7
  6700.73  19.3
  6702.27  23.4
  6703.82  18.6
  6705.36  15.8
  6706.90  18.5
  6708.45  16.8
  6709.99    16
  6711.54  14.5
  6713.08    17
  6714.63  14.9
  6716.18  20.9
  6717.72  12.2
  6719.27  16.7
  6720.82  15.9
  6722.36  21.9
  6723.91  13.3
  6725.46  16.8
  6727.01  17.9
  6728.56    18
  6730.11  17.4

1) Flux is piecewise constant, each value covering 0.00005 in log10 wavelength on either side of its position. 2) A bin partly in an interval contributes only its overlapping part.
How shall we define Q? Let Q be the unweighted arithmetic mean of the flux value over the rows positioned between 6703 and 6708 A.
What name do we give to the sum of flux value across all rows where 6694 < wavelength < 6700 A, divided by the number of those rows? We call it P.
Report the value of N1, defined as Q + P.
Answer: 34.9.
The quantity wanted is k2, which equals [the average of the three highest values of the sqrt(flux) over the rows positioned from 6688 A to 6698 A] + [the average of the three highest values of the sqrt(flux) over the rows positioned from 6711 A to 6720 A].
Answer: 8.66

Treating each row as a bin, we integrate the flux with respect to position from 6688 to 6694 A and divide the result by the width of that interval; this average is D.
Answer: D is 17.4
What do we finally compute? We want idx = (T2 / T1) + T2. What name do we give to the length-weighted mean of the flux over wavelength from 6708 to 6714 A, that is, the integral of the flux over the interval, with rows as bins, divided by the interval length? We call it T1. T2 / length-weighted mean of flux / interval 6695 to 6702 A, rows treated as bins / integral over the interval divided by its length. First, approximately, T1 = 16.0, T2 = 18.5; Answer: 19.7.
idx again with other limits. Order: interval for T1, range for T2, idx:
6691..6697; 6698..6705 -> 20.7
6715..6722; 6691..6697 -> 17.0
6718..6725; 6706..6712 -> 17.5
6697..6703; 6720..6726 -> 17.8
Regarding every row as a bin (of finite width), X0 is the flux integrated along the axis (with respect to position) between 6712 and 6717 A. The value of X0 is 87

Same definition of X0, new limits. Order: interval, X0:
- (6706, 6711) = 85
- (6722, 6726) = 68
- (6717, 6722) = 78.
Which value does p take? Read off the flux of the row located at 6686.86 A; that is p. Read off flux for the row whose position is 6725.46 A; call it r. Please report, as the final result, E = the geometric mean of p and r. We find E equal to 17.5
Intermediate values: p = 18.2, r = 16.8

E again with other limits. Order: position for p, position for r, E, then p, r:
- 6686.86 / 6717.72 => 14.9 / 18.2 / 12.2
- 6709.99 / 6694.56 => 15.5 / 16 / 15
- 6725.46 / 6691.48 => 17.1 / 16.8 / 17.4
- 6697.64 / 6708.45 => 18.0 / 19.2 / 16.8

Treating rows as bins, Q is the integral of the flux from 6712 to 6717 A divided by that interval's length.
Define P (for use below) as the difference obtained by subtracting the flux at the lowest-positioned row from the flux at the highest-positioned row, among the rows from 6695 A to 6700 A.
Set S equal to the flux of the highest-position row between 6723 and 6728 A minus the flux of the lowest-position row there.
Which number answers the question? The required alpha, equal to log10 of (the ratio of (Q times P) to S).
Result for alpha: 0.4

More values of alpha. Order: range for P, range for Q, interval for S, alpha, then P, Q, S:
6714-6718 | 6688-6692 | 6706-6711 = 1.3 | -2.7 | 18.7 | -2.5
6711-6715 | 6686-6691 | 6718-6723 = 0.2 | 0.4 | 19.0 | 5.2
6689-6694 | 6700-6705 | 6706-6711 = 1.4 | -3.5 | 20.1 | -2.5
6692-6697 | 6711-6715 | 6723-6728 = 0.9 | 2.5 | 15.6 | 4.6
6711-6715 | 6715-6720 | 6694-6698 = 0.2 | 0.4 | 16.5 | 4.2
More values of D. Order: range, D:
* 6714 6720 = 16.2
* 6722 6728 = 17.2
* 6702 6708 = 18.6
